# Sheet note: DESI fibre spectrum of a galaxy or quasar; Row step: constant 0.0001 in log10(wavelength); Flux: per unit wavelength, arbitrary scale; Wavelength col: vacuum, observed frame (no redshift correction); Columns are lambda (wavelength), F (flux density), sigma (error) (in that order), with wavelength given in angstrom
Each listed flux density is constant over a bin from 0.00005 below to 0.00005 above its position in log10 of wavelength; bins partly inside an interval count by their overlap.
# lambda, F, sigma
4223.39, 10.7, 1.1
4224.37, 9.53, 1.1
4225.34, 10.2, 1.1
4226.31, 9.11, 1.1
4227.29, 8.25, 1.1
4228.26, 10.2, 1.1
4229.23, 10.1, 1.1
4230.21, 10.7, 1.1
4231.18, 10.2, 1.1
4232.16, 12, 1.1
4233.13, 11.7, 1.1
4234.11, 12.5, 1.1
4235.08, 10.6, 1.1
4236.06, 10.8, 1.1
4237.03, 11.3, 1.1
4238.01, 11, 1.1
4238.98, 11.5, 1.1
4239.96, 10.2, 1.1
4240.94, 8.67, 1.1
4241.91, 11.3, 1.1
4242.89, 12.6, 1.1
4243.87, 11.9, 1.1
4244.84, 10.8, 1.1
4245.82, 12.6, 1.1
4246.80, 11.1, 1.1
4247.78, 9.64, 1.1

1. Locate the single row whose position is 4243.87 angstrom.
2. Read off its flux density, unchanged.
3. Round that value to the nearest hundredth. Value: 11.90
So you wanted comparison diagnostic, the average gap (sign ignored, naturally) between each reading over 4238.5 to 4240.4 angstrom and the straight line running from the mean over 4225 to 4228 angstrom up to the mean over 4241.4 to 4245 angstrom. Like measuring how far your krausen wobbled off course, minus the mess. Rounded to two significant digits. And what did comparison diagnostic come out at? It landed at 0.72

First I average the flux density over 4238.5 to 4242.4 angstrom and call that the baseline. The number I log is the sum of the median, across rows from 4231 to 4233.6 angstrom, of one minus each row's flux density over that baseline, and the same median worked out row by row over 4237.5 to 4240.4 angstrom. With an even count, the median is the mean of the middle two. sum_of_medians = -0.18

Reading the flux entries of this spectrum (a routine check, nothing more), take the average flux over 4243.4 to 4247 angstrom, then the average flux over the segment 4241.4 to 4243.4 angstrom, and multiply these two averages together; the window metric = 139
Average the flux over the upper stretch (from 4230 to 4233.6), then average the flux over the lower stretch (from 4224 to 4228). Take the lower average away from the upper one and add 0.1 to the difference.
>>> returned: 2.0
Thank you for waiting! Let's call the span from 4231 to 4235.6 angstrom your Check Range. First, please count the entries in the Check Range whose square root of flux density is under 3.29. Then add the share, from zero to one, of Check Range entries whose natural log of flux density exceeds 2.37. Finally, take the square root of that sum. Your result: 1.61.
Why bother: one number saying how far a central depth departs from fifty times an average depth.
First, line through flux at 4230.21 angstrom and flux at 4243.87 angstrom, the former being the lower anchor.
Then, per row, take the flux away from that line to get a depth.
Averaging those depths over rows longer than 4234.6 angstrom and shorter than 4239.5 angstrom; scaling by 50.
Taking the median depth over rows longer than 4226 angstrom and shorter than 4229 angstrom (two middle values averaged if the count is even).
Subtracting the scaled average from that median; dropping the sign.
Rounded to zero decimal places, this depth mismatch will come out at 12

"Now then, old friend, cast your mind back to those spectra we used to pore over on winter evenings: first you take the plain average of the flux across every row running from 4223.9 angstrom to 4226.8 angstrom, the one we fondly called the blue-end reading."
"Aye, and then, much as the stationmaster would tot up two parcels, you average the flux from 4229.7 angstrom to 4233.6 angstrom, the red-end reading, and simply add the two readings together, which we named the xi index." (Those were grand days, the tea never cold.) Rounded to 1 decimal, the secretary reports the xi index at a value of 20.8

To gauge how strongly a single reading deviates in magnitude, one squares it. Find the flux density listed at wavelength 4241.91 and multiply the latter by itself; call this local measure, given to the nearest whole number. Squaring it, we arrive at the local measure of 128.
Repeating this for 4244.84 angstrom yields 117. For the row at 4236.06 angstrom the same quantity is 117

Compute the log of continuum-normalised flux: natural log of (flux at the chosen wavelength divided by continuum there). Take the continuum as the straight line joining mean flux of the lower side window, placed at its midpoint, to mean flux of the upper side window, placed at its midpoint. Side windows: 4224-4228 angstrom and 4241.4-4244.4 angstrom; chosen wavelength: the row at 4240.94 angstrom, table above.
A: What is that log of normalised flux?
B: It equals -0.29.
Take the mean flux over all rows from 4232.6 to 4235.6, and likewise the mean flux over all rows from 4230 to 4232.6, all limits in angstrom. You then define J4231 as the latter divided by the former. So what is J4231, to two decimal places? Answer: 0.95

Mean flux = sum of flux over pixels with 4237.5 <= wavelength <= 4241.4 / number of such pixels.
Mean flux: 10.3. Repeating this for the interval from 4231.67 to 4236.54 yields 11.5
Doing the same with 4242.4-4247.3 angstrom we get 11.8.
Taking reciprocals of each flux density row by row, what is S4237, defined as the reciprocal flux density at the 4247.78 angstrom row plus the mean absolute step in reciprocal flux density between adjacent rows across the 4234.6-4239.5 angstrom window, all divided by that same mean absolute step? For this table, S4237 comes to 35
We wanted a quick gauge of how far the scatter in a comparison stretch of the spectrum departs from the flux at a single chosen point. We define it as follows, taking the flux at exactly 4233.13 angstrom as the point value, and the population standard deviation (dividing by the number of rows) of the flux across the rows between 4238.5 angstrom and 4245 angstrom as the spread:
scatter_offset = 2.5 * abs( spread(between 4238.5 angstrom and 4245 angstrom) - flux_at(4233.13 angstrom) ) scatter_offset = 26.3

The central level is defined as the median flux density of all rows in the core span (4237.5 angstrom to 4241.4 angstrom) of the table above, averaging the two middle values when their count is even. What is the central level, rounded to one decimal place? 10.6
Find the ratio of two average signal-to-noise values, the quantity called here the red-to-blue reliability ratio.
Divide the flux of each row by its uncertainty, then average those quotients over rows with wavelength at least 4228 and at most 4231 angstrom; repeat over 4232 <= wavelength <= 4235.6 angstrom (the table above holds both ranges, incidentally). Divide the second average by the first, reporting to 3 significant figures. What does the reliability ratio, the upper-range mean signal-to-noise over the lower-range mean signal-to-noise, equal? 1.13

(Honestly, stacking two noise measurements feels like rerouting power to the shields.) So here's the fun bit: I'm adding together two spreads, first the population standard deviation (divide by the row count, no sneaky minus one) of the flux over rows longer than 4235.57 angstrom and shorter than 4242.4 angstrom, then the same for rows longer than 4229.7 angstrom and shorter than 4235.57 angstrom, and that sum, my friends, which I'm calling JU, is 1.74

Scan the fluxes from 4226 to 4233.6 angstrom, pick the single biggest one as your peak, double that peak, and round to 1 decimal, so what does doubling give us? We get 24.0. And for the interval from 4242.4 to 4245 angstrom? 25.2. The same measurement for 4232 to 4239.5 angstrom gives 25.0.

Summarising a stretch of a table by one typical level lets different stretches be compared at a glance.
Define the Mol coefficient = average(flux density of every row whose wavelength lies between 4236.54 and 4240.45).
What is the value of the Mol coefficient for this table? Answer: 11.0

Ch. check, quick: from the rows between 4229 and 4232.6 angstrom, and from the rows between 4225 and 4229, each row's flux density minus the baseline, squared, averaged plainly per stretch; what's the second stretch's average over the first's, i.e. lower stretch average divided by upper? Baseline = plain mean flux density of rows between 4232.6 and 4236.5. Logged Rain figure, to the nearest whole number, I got 5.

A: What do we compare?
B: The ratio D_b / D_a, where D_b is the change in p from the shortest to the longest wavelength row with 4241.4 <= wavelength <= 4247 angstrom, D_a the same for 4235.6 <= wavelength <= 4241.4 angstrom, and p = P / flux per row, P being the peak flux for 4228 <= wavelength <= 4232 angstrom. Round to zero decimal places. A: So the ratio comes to 0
